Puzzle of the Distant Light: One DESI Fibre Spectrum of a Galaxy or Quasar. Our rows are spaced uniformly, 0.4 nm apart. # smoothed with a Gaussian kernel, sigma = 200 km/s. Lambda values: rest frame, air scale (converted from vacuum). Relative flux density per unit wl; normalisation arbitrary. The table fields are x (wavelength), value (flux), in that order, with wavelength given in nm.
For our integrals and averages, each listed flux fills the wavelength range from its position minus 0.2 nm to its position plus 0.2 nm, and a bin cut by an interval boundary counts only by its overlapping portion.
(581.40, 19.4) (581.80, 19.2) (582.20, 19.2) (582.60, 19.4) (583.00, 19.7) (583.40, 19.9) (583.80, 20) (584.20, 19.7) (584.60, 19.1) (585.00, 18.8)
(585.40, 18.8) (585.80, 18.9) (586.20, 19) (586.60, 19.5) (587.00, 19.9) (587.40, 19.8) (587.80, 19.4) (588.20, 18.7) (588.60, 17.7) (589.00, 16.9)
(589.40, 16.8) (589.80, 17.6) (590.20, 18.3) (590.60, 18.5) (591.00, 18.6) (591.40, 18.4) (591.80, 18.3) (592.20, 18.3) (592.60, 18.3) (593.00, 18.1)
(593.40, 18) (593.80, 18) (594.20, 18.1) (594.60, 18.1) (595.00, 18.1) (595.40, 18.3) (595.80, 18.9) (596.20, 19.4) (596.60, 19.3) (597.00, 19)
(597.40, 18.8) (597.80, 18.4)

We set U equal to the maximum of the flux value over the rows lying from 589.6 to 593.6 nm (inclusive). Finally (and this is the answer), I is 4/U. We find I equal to 0.215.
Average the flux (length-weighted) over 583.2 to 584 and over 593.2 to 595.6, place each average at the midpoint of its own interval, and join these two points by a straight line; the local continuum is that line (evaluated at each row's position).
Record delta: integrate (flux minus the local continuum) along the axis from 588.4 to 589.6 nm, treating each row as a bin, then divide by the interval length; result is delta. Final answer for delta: -1.9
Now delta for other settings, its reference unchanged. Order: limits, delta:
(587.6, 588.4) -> -0.1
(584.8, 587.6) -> -0.3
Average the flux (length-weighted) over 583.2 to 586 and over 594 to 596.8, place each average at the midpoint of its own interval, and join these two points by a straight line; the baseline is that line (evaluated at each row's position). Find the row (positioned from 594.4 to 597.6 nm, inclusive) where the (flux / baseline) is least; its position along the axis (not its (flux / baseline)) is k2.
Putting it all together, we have 594.60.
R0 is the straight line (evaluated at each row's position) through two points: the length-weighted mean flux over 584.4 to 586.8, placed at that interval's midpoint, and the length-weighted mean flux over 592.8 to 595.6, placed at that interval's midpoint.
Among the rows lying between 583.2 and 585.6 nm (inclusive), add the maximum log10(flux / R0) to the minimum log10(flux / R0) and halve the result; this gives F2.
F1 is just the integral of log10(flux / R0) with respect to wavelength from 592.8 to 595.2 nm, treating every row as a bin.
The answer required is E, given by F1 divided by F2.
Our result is -0.6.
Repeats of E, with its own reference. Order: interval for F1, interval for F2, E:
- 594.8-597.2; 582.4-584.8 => 6.1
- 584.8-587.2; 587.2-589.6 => -0.8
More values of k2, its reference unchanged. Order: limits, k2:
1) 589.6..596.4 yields 589.80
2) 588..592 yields 589.40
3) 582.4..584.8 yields 584.60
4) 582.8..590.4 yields 589.40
